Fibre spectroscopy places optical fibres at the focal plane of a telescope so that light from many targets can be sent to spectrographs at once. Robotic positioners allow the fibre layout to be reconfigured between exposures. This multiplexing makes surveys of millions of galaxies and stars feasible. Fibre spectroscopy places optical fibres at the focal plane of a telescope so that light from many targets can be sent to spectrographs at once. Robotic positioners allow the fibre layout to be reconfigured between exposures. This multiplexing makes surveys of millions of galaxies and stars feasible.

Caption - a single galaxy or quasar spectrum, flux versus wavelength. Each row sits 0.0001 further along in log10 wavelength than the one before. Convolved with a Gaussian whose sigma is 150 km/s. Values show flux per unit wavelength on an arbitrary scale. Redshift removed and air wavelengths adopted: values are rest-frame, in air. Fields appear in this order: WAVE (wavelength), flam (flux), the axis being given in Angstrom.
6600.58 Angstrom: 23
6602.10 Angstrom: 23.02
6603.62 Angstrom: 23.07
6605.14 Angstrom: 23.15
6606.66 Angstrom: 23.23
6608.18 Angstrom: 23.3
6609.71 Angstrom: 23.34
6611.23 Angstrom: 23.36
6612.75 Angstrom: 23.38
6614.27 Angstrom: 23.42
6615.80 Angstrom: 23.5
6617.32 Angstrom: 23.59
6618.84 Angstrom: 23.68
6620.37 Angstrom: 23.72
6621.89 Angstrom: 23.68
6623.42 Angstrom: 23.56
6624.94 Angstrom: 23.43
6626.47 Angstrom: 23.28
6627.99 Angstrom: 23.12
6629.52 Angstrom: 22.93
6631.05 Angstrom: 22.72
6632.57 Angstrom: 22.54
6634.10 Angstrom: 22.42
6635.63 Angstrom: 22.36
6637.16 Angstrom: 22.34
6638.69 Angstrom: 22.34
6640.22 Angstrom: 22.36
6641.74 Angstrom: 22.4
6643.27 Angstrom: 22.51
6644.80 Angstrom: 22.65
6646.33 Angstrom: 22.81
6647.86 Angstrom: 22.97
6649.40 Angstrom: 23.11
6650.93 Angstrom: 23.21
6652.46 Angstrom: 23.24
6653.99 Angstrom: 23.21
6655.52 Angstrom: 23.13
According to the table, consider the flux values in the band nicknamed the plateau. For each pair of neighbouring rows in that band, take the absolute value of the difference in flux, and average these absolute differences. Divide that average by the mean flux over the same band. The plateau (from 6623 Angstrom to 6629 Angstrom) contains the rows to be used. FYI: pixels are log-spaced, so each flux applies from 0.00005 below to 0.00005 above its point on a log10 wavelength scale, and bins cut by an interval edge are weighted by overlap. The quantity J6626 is 0.006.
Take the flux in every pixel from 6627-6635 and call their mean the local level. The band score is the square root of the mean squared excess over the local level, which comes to 0.25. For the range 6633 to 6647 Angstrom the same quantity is 0.15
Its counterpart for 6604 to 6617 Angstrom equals 0.10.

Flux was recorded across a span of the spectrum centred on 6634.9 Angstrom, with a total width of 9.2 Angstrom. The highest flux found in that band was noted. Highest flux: 22.72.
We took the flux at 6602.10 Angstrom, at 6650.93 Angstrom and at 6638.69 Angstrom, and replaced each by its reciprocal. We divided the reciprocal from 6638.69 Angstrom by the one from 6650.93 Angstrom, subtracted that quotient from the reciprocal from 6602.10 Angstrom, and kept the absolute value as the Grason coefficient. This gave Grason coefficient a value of 1.00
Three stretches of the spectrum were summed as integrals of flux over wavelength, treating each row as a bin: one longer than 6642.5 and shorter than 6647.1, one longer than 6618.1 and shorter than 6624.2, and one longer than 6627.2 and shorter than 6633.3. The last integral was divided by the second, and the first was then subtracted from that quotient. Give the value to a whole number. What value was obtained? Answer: -103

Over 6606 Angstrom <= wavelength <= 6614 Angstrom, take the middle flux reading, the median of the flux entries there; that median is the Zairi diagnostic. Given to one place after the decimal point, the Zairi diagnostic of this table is 23.3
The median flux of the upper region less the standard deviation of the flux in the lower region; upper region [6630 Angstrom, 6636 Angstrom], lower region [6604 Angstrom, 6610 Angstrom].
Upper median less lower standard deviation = 22.4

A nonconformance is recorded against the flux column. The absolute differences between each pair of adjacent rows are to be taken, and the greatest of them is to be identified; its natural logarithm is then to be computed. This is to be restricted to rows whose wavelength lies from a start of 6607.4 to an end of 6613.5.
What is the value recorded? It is -3.2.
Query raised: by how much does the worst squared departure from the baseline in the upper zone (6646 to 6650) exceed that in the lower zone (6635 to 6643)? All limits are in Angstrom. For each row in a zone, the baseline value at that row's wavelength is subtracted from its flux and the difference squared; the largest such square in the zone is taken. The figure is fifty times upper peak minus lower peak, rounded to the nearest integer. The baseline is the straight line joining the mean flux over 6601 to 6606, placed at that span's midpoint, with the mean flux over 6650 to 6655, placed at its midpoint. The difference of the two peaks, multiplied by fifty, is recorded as -28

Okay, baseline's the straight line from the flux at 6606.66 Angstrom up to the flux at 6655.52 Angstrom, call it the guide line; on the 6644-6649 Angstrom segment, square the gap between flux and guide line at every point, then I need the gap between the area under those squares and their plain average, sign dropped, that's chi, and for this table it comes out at 0.5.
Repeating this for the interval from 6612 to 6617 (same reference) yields 0.2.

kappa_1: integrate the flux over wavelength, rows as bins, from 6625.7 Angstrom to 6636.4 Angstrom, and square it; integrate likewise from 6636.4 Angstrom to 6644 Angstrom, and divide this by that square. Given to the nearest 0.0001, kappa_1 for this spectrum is 0.0029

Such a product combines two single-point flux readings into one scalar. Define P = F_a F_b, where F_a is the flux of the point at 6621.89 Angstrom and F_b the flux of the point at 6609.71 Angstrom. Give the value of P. 553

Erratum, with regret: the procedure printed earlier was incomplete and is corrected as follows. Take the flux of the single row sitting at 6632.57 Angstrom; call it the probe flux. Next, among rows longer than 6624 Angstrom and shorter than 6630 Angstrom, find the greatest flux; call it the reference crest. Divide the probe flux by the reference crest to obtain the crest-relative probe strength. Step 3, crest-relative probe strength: 0.96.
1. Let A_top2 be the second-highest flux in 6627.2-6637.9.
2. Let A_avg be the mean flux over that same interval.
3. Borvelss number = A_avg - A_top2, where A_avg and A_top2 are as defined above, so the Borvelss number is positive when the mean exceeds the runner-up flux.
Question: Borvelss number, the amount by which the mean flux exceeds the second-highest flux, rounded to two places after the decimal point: -0.30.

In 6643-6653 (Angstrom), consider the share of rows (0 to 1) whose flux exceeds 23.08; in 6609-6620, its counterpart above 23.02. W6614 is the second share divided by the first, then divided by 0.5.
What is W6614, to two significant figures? 4.7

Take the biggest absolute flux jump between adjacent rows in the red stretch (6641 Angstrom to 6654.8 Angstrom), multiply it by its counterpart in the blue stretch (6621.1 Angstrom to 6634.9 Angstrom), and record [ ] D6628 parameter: 0.0336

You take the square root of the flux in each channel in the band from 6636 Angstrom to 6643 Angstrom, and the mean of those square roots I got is 4.73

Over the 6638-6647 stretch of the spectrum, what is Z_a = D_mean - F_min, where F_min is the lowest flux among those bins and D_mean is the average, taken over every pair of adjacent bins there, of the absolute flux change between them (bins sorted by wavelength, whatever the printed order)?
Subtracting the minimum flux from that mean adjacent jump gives -22.2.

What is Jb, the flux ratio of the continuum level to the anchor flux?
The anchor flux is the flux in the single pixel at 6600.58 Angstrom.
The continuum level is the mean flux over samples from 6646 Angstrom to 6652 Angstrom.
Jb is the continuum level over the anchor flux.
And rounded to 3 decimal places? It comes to 1.001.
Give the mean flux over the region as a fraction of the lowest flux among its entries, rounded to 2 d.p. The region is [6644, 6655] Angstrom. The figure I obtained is 1.02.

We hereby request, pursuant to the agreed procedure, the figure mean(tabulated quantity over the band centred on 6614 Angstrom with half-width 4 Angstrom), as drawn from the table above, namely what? 23.45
